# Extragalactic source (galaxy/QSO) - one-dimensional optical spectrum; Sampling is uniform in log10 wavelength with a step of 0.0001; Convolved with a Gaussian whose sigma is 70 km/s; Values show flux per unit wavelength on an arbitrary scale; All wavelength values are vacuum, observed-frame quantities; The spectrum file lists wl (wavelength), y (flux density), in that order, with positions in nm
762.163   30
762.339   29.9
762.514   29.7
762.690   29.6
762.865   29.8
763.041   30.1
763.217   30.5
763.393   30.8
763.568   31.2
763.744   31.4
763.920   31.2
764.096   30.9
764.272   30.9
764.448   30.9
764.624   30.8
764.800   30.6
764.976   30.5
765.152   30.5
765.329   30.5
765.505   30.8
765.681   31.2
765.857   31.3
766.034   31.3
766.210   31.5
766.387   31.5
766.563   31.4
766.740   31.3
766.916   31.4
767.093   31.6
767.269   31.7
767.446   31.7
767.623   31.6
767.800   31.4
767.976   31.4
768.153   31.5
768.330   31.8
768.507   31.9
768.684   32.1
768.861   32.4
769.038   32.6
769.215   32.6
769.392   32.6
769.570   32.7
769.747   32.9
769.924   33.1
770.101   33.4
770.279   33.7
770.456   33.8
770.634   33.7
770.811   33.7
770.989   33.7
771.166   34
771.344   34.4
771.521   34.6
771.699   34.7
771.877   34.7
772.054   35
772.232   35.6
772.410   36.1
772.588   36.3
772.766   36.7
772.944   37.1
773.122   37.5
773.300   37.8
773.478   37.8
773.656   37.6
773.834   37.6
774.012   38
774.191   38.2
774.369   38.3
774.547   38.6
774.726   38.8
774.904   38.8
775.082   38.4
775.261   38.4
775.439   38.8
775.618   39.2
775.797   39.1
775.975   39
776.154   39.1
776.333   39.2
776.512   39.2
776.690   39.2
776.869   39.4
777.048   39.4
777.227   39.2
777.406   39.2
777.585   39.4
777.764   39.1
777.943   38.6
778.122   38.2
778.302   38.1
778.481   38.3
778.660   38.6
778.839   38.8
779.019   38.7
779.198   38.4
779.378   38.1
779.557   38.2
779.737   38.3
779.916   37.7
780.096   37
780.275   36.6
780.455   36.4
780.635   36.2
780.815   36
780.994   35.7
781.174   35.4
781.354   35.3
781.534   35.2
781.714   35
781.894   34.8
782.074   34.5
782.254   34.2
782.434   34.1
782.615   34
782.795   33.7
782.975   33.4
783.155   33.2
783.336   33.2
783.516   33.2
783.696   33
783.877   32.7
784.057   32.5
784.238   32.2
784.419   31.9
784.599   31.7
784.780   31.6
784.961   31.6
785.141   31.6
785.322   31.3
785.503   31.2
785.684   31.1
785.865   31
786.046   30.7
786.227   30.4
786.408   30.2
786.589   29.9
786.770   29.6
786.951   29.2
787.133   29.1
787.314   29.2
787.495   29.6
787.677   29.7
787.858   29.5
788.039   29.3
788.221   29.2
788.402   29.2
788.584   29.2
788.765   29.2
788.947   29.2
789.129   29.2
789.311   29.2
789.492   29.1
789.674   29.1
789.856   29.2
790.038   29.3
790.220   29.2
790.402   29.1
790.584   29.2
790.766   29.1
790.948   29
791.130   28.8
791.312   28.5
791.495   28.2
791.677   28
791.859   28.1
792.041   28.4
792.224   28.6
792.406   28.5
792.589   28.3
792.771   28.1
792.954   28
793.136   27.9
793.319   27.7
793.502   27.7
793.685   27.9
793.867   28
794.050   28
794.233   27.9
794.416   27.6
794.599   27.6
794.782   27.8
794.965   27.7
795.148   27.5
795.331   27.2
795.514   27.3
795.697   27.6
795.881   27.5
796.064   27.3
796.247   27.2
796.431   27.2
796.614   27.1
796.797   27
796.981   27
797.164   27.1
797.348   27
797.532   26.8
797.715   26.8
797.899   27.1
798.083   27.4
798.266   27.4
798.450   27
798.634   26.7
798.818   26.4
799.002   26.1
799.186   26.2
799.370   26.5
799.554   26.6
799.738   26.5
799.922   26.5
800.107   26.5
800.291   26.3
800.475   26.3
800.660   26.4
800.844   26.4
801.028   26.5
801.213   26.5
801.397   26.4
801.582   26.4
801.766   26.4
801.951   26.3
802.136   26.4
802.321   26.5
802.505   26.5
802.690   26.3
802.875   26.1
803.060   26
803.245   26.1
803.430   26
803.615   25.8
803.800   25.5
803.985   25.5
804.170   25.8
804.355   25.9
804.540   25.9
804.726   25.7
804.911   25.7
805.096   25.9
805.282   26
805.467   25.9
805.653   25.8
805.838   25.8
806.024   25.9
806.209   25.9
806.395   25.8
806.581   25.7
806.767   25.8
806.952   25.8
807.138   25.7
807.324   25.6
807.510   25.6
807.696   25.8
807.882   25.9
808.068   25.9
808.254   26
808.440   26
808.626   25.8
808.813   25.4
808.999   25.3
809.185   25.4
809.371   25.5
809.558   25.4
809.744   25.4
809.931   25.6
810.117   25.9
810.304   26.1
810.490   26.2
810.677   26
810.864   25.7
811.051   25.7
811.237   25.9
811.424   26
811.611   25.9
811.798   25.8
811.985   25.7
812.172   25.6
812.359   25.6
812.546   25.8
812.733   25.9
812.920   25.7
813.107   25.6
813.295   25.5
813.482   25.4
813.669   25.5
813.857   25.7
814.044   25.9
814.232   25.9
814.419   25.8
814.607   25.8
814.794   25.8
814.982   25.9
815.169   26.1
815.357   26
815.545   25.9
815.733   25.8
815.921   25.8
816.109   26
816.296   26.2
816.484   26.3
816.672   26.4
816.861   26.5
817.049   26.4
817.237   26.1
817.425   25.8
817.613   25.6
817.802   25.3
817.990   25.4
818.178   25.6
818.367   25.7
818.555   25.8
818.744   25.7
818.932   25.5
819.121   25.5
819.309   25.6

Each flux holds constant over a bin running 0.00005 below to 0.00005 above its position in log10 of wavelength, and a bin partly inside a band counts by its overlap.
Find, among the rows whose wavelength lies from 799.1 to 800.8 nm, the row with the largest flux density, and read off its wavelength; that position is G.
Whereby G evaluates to 799.554 nm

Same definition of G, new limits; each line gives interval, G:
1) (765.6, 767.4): 767.269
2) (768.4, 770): 769.924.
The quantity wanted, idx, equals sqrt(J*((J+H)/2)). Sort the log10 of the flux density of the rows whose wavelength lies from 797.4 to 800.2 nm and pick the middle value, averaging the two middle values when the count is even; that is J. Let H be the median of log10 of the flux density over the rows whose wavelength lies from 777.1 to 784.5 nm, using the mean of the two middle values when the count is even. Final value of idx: 1.46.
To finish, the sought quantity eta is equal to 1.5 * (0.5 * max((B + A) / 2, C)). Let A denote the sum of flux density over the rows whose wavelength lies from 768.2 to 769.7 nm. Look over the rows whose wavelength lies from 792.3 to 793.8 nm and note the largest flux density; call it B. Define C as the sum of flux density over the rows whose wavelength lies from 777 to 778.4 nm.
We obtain 233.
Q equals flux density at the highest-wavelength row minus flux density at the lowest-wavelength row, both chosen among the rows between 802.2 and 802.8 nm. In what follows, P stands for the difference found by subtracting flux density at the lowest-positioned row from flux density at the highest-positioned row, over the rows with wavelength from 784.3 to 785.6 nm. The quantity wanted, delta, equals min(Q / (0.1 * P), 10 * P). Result -7.0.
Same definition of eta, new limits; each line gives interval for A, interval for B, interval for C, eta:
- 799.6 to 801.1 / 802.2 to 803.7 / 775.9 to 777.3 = 235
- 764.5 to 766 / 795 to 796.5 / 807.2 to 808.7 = 155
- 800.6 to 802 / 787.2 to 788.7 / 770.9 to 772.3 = 208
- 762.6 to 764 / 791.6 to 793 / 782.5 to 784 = 200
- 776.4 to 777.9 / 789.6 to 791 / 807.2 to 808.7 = 155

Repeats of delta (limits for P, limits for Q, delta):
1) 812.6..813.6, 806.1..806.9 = -5.0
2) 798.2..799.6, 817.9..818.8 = -8.0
